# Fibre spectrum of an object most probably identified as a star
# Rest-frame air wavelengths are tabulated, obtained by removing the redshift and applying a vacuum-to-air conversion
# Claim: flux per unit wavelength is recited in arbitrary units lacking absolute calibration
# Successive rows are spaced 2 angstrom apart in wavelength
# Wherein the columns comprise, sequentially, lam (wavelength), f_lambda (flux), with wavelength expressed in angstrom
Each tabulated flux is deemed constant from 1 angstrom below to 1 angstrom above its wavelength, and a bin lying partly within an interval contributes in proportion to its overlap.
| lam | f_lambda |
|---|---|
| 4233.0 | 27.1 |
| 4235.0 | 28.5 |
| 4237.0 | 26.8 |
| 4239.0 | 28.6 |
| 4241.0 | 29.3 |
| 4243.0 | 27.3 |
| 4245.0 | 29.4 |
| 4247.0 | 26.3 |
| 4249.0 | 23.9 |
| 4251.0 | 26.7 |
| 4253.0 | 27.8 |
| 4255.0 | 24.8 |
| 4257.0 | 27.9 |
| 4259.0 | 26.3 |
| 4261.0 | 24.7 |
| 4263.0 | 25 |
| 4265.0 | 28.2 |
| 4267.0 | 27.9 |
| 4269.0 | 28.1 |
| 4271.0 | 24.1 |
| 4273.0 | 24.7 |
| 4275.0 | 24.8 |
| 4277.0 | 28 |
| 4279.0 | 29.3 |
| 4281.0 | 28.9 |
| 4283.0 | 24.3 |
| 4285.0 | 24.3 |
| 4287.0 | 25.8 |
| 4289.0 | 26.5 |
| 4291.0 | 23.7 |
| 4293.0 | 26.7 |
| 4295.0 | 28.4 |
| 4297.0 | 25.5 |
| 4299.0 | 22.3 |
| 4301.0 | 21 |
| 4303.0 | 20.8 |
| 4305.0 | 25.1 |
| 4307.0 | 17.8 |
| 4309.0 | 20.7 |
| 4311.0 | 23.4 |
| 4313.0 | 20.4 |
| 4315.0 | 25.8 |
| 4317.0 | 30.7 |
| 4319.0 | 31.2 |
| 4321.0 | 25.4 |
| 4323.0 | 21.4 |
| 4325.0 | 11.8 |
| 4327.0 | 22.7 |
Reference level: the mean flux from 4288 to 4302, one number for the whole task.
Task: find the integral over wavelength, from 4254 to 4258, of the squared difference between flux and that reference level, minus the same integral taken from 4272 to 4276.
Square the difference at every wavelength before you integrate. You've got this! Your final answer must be 18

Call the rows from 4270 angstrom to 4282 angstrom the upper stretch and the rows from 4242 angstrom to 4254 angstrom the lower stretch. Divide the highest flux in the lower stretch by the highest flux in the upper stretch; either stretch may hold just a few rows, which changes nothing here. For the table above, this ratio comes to 1.00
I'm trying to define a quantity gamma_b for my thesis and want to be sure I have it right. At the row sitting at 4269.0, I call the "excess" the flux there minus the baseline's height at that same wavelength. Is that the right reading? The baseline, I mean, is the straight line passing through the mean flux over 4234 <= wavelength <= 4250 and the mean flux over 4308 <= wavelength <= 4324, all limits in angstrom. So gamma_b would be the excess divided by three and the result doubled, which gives 1.0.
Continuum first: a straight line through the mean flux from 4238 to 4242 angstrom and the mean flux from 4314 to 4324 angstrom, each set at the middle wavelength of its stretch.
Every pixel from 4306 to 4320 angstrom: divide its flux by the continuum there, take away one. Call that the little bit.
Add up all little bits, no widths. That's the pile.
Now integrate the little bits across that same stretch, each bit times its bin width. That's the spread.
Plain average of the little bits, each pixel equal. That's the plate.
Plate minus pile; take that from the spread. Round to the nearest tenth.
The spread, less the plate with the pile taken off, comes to -2.0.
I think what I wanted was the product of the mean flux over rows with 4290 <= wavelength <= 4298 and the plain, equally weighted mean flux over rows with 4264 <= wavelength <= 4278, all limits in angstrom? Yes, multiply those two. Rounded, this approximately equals 692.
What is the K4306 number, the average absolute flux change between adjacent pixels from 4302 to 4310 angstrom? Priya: 4.8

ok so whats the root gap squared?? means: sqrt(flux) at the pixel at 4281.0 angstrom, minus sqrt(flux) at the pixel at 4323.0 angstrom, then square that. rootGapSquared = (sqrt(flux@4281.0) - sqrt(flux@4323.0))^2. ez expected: 0.56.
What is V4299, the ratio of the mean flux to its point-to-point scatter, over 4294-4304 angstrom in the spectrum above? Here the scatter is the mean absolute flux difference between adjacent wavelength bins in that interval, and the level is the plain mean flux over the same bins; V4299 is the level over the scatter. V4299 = 12.4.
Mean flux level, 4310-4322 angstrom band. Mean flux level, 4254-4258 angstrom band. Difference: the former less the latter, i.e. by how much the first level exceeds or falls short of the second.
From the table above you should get 0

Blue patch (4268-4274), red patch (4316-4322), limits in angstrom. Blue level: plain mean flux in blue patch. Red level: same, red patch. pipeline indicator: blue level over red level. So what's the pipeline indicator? 0.88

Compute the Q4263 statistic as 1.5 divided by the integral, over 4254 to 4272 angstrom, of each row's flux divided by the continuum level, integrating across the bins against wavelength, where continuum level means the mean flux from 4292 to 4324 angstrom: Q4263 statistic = 0.076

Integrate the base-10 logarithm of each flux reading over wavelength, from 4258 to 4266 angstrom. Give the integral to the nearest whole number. 11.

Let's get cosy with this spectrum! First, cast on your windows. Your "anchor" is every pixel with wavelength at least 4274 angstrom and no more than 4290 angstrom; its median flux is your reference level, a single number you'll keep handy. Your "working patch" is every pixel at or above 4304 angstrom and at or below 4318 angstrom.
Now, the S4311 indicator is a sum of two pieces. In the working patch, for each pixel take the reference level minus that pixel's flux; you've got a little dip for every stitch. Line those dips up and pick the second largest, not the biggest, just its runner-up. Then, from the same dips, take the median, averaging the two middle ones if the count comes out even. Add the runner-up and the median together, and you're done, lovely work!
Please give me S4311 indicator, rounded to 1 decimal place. 8.5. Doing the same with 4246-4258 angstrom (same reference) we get 1.0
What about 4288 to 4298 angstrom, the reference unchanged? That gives 0.3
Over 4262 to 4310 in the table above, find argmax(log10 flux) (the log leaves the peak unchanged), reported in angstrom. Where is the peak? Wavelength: 4279.0 angstrom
